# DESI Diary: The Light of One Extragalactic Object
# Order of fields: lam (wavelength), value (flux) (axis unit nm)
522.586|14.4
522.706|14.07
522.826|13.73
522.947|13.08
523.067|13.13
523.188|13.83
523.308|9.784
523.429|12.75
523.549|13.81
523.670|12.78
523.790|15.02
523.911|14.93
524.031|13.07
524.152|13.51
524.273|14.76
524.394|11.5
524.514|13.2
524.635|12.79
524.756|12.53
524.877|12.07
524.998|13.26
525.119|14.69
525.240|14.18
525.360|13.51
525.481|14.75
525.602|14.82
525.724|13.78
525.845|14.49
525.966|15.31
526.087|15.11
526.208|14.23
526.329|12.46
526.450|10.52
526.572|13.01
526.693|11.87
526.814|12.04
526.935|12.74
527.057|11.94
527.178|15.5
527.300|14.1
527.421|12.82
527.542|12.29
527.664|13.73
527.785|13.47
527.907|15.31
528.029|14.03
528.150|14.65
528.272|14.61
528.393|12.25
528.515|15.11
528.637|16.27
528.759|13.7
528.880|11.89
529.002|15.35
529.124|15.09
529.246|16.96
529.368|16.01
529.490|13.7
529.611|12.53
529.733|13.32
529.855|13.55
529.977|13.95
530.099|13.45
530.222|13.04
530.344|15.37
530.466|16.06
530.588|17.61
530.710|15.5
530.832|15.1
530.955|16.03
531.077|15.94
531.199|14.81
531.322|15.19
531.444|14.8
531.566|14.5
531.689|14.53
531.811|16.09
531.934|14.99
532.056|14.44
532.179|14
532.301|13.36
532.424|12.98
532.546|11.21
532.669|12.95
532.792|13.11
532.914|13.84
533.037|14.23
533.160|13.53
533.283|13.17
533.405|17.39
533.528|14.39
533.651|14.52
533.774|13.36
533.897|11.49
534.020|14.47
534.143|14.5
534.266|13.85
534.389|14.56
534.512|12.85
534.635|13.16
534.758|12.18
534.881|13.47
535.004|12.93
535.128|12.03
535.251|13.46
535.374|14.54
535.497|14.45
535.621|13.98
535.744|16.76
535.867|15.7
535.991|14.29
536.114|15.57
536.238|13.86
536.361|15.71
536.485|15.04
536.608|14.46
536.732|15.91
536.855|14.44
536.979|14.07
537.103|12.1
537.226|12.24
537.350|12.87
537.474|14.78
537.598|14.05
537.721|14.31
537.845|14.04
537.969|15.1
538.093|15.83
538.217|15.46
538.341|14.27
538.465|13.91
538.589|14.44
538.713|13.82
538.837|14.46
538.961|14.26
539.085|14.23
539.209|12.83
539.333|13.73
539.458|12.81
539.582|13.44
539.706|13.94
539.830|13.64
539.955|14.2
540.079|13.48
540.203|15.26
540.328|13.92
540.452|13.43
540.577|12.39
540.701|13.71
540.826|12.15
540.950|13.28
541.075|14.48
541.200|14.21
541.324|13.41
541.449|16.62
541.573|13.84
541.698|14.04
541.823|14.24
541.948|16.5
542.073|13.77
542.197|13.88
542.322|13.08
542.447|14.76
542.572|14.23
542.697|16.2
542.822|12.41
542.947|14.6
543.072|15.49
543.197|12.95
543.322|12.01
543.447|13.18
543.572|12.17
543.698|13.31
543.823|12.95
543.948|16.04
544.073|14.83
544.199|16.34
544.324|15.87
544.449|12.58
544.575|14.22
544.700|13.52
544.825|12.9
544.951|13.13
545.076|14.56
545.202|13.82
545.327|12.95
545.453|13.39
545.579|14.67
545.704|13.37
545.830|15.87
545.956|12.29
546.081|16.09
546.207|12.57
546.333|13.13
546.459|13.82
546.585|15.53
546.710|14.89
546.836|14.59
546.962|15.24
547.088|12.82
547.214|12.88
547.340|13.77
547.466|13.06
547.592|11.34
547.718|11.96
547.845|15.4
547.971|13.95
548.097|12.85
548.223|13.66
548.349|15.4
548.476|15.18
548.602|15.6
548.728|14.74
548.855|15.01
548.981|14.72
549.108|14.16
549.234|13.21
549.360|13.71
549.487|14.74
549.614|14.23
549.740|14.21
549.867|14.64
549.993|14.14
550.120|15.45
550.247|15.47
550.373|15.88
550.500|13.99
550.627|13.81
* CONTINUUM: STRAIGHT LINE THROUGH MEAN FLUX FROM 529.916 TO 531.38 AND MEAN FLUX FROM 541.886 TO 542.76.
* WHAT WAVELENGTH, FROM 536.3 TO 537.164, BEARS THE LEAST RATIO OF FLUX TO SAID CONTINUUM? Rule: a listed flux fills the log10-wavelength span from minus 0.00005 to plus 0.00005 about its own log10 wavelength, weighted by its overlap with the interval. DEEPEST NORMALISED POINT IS 537.103 nm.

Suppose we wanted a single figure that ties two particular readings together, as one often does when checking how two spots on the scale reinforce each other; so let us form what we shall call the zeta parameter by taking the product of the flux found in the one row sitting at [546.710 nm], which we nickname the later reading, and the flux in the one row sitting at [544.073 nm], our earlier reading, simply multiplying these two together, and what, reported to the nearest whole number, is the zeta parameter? 221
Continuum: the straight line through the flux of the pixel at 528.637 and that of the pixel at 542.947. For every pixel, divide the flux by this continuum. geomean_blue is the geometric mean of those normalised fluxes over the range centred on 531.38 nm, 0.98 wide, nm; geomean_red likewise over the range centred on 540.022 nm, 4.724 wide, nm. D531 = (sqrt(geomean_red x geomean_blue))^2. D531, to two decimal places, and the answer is 0.90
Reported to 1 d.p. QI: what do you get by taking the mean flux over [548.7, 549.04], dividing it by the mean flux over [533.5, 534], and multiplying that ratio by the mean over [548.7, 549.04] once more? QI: 16.3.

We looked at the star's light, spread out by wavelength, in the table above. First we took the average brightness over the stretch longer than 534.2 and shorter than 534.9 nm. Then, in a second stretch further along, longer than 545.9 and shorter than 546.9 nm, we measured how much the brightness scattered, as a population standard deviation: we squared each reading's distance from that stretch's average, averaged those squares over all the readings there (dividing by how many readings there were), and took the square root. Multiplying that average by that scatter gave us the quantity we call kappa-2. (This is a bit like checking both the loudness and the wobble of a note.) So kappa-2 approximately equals 17.3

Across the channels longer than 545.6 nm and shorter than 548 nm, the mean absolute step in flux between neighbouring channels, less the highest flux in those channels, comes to -14.5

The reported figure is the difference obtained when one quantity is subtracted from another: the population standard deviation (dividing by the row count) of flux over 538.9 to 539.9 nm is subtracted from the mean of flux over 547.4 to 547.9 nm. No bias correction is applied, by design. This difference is 12.4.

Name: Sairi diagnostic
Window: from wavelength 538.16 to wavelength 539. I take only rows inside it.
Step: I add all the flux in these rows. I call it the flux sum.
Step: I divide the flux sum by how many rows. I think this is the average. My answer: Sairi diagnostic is 14.37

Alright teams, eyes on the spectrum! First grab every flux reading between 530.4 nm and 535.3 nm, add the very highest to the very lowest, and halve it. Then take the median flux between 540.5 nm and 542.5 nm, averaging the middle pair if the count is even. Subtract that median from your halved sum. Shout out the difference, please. 0.55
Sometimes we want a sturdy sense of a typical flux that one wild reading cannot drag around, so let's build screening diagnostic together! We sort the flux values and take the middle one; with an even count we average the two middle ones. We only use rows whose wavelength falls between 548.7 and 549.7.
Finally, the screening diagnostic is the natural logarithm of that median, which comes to 2.67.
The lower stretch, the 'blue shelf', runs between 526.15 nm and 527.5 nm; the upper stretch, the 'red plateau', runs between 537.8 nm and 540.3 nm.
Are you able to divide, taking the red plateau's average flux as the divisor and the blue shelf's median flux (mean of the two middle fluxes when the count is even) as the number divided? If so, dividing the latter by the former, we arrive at 0.90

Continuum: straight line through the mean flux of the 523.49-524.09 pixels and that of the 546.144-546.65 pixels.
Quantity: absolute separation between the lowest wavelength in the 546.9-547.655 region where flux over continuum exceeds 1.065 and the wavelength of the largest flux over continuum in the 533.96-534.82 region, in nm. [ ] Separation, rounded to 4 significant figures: 12.57 nm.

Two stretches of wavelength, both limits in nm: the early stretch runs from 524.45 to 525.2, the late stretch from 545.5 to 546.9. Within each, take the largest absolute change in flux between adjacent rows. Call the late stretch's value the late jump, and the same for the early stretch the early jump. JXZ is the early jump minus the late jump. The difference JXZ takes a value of -2.4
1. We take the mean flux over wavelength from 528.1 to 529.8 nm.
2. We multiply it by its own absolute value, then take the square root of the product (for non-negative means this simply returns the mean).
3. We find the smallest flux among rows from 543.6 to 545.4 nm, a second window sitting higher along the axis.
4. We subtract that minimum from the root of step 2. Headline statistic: 1.8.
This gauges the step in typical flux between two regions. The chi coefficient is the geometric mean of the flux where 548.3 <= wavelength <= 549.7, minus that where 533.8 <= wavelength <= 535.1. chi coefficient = 1.3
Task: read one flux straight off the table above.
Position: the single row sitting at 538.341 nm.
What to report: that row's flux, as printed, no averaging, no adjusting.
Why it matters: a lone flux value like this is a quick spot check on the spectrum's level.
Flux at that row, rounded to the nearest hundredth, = 14.27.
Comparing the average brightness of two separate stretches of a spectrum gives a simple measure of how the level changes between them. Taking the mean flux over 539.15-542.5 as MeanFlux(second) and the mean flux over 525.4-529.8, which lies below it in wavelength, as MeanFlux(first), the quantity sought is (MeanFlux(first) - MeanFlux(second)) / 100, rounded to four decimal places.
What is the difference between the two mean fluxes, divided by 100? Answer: -0.0001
